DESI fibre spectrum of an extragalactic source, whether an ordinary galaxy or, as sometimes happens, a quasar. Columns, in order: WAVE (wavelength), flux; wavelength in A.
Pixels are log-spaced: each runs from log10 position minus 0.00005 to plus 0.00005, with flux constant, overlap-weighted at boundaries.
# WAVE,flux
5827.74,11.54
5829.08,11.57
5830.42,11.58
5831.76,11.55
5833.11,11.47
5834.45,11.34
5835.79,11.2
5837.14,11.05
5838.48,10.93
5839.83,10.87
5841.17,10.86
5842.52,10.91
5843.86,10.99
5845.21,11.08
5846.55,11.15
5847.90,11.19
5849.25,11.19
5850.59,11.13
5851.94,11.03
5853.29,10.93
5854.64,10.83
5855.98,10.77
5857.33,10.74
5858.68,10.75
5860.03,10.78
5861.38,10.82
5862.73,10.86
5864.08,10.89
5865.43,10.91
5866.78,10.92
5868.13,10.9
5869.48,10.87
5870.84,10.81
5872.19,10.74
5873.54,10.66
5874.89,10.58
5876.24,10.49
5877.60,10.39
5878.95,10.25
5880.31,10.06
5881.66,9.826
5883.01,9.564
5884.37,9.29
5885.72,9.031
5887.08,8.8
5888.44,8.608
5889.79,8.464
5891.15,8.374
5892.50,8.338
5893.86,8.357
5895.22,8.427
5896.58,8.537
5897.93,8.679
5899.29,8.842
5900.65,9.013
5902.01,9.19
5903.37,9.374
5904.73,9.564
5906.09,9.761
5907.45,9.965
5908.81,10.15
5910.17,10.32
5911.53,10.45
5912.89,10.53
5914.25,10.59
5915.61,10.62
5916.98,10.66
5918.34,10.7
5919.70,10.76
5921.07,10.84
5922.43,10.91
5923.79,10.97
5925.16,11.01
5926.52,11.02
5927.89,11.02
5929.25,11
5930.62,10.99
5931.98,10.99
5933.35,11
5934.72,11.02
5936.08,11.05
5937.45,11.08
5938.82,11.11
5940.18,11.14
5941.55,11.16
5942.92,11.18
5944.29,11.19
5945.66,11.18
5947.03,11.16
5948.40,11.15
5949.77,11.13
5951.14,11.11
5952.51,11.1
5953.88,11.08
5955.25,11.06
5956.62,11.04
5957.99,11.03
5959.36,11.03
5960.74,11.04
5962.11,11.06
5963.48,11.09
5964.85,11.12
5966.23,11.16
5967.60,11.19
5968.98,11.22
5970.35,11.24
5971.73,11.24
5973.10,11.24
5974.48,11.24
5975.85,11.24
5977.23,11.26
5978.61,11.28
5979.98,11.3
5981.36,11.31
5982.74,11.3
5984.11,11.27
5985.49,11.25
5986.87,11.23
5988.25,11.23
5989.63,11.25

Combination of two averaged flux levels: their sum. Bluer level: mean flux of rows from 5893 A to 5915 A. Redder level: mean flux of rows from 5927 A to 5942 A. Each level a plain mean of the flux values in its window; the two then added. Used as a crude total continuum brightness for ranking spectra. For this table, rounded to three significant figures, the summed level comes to 20.5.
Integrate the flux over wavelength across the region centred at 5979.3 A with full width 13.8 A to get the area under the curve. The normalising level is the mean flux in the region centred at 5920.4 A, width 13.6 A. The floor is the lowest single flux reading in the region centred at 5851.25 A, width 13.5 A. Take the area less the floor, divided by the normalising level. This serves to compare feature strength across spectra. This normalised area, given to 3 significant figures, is 13.4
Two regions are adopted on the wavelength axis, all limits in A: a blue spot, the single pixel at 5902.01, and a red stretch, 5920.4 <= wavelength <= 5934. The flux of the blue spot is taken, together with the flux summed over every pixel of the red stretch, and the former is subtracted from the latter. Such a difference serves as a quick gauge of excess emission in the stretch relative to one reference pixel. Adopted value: 101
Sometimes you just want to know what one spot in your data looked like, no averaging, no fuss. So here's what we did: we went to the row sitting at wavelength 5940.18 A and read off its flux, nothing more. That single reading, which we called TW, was 11.14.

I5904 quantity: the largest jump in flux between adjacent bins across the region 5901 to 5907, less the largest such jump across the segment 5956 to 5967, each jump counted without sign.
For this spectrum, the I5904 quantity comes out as 0.16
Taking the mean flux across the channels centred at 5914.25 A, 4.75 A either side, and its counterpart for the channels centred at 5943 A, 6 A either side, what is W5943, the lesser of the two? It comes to 10.6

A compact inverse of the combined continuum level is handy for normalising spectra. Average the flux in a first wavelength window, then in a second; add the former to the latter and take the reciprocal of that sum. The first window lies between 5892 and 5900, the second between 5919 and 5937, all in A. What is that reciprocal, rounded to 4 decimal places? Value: 0.0513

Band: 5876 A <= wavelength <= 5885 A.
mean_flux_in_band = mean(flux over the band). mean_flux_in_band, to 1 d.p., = 10.0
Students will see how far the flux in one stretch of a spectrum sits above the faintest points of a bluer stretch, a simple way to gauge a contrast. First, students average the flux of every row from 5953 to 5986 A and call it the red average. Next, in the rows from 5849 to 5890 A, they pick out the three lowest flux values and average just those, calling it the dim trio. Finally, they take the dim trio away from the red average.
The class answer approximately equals 2.6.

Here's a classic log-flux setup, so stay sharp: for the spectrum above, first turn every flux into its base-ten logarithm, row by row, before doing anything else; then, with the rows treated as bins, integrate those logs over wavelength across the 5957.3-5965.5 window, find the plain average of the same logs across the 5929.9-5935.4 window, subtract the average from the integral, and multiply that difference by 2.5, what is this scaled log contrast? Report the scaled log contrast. 19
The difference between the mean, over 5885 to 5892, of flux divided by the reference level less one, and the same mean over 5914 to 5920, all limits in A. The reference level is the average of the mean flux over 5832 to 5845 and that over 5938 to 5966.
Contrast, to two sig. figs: -0.18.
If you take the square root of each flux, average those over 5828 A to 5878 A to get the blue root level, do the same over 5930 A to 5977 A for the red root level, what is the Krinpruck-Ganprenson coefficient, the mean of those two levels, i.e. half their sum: 3.32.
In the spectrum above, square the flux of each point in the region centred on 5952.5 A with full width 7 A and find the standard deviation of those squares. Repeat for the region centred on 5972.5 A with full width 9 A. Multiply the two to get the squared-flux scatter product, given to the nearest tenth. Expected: 0.1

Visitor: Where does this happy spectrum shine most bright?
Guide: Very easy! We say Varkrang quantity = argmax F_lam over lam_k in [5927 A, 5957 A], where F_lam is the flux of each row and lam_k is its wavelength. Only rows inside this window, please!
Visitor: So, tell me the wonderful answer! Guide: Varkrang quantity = 5944.29 A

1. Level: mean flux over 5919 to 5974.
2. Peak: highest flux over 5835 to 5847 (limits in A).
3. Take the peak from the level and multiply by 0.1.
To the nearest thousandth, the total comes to -0.012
